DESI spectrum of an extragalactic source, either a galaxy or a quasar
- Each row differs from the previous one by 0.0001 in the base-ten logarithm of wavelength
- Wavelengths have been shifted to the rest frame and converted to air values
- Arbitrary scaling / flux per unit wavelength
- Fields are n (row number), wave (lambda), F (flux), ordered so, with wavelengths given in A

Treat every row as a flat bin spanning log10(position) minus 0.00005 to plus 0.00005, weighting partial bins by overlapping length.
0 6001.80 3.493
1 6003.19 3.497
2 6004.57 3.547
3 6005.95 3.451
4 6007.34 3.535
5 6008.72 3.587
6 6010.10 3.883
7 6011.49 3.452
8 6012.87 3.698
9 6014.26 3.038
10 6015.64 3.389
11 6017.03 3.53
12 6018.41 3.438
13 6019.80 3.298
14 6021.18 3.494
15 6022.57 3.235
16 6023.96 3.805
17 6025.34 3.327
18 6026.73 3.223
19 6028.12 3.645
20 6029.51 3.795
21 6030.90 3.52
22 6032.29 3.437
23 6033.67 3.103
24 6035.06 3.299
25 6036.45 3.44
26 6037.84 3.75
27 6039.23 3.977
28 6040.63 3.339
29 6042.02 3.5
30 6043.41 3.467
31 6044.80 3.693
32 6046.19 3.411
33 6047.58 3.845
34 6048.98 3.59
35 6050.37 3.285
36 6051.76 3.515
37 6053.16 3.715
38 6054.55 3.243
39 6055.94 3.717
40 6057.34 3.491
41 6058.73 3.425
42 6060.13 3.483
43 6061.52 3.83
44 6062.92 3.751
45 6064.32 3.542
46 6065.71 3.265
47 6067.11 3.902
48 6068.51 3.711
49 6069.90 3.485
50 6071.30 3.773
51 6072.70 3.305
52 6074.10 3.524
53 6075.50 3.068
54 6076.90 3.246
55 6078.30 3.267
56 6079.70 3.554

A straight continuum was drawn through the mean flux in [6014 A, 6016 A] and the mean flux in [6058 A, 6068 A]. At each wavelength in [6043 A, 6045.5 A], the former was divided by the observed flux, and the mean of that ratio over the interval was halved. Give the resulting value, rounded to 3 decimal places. 0.482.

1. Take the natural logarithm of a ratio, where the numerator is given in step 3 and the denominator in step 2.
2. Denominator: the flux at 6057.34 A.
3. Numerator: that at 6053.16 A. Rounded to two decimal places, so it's 0.06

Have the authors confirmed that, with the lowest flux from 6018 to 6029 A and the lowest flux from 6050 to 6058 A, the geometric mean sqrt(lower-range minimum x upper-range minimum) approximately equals 3.23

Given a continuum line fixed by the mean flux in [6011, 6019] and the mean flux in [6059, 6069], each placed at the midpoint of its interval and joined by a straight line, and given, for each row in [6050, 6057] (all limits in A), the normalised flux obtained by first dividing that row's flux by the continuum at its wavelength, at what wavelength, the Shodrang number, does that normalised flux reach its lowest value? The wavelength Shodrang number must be 6054.55 A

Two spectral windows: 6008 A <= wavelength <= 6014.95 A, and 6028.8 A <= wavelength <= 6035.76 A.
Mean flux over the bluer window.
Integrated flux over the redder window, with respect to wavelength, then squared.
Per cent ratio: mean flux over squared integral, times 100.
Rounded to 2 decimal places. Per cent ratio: 0.62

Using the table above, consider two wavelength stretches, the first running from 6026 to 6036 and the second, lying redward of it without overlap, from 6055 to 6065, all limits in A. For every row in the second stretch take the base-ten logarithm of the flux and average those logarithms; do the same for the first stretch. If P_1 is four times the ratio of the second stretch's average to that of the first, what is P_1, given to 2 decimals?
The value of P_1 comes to 4.16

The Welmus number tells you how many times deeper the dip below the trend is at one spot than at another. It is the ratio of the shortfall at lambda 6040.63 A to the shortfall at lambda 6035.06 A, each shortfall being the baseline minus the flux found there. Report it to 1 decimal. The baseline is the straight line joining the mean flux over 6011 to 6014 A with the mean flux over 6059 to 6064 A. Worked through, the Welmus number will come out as 0.9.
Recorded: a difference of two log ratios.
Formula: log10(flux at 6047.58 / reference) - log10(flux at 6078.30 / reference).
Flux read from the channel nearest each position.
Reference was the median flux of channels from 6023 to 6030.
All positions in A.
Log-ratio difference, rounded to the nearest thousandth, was 0.071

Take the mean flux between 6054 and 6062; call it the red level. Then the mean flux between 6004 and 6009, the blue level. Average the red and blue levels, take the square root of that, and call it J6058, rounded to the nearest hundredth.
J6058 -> 1.88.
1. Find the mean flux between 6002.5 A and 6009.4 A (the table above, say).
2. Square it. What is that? 12.4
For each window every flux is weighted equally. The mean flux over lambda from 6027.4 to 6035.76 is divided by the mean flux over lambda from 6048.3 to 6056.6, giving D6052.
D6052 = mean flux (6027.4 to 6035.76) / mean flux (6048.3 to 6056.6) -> 0.99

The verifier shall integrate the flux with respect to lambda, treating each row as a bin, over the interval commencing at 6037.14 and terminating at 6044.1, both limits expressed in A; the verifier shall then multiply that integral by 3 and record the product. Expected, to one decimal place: 75.2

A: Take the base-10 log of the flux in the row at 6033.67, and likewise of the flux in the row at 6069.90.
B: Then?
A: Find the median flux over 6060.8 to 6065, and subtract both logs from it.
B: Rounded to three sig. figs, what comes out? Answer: 2.72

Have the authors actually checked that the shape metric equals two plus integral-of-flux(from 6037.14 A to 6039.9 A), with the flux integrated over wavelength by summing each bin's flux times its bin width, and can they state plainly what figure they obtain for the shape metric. 12.7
